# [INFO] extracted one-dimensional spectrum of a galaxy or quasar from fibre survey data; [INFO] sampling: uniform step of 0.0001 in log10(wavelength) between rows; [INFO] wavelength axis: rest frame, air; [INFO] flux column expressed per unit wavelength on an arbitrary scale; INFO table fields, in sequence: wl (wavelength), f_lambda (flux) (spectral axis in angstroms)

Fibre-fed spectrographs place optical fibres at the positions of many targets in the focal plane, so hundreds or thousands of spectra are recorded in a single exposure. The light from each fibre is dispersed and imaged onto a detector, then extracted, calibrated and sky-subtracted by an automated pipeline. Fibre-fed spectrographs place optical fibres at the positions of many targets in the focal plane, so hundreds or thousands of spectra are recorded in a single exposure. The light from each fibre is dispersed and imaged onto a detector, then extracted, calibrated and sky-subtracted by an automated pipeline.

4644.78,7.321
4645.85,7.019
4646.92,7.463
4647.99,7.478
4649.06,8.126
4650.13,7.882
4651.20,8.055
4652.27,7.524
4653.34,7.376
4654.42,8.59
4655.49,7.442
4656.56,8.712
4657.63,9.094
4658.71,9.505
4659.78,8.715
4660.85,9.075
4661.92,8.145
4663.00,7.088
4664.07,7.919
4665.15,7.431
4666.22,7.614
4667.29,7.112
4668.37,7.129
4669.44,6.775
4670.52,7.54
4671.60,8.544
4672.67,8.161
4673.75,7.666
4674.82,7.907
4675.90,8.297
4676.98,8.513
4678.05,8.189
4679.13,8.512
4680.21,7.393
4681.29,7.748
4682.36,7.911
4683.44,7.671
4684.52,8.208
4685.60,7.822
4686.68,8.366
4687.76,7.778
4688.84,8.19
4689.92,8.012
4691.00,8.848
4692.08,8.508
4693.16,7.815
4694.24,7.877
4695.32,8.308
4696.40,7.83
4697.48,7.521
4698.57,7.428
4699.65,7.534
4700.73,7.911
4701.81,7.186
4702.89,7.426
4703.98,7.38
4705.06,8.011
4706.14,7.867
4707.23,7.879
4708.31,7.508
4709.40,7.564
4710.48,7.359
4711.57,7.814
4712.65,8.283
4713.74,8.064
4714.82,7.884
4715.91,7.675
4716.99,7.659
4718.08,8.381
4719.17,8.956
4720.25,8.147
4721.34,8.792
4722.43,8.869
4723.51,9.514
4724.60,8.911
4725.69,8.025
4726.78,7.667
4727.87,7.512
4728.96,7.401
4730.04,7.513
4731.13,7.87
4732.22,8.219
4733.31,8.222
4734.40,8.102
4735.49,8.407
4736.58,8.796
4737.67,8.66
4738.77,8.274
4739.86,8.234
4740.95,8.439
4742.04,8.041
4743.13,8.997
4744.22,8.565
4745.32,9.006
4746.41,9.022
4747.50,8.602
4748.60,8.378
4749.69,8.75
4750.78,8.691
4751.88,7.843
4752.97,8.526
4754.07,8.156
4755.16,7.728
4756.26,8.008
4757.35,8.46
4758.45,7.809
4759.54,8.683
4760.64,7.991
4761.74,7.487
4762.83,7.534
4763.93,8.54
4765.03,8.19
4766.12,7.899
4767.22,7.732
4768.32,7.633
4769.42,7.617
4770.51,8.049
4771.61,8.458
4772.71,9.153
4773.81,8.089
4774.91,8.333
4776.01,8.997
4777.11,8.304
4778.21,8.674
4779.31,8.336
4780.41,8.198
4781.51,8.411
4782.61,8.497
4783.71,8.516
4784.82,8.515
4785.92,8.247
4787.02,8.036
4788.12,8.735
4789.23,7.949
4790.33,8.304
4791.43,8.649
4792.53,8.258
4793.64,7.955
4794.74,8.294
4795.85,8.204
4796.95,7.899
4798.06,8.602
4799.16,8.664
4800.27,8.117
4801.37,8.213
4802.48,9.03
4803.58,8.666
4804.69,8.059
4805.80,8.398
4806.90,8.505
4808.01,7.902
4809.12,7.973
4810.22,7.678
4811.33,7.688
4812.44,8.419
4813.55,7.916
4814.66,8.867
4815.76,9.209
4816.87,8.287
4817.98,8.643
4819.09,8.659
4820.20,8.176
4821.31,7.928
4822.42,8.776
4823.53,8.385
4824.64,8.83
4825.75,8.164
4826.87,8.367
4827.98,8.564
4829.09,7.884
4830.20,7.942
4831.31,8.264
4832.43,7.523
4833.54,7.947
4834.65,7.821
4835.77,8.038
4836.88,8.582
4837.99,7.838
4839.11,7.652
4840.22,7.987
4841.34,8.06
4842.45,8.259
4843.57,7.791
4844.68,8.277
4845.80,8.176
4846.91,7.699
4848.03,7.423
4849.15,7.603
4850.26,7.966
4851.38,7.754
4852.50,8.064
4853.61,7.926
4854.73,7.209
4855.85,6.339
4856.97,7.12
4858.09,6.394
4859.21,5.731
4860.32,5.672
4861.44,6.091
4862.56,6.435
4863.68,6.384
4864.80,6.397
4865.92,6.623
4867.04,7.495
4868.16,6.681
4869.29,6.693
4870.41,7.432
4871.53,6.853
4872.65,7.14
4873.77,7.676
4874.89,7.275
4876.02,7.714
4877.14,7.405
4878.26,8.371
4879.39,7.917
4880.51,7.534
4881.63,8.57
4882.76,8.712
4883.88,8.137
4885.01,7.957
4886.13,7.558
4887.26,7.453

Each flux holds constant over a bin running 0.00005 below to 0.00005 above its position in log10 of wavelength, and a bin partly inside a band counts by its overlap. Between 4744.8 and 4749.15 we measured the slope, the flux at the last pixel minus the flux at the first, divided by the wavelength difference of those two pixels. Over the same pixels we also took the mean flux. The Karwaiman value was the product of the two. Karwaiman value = -1.7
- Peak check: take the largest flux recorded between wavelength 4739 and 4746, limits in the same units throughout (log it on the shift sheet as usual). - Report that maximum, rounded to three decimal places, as 9.006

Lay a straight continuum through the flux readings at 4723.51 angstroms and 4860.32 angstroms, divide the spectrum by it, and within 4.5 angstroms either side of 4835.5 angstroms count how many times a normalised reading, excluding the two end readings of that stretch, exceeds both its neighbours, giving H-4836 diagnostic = 2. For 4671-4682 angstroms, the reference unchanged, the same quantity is 2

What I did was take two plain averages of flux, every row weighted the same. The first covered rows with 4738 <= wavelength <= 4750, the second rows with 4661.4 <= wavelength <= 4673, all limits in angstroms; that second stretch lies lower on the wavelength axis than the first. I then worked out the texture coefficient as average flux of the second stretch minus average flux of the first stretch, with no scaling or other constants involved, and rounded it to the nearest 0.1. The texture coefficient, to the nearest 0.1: -1.0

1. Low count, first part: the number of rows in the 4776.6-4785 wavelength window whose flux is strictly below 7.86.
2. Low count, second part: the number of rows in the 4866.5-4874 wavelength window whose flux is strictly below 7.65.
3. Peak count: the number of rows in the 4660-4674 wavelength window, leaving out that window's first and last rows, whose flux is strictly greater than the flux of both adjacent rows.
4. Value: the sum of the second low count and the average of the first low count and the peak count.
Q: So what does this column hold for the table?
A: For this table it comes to 8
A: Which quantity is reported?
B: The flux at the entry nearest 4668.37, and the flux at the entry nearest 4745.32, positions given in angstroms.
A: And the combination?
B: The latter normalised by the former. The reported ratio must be 1.26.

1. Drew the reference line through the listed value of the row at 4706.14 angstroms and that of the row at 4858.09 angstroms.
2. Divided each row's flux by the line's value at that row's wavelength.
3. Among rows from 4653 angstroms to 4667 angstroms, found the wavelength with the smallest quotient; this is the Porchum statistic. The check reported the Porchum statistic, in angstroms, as 4663.00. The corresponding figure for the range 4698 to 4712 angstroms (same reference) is 4701.81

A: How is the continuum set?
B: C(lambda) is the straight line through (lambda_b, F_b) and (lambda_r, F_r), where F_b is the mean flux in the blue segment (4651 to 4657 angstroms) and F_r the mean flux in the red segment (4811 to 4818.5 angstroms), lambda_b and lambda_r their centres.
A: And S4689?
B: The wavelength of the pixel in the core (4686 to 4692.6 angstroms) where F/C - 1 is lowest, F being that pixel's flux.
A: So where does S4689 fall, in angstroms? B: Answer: 4687.76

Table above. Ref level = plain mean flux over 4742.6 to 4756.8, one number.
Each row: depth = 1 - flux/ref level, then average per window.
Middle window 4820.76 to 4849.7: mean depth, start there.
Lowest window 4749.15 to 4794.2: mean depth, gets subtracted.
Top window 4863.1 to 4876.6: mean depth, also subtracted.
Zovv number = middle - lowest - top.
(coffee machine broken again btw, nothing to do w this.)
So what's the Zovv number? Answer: -0.15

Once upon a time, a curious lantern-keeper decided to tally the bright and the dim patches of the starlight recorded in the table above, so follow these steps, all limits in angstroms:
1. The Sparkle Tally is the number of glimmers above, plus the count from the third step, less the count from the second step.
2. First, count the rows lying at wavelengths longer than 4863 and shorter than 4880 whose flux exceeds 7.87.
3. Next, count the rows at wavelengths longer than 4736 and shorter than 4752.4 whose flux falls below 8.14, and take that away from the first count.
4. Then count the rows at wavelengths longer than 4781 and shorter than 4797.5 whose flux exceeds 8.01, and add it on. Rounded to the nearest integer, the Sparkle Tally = 12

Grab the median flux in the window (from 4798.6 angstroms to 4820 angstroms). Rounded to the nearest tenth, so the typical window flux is 8.4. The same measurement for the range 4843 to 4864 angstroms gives 7.4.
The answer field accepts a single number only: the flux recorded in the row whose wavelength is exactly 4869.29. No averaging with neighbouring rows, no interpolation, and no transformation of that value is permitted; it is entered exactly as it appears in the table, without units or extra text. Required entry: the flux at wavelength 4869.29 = 6.693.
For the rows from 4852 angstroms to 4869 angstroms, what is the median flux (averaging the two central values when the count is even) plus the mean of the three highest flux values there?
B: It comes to 14.3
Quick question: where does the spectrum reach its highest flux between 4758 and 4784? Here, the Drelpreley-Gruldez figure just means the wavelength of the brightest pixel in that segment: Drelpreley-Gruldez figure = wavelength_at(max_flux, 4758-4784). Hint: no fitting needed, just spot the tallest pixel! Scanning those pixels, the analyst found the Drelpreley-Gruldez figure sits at 4772.71 angstroms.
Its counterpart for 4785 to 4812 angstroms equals 4802.48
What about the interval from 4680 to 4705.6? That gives 4691.00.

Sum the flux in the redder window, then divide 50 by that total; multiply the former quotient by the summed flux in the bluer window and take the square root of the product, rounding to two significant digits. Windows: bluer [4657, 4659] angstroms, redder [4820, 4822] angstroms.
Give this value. 7.6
